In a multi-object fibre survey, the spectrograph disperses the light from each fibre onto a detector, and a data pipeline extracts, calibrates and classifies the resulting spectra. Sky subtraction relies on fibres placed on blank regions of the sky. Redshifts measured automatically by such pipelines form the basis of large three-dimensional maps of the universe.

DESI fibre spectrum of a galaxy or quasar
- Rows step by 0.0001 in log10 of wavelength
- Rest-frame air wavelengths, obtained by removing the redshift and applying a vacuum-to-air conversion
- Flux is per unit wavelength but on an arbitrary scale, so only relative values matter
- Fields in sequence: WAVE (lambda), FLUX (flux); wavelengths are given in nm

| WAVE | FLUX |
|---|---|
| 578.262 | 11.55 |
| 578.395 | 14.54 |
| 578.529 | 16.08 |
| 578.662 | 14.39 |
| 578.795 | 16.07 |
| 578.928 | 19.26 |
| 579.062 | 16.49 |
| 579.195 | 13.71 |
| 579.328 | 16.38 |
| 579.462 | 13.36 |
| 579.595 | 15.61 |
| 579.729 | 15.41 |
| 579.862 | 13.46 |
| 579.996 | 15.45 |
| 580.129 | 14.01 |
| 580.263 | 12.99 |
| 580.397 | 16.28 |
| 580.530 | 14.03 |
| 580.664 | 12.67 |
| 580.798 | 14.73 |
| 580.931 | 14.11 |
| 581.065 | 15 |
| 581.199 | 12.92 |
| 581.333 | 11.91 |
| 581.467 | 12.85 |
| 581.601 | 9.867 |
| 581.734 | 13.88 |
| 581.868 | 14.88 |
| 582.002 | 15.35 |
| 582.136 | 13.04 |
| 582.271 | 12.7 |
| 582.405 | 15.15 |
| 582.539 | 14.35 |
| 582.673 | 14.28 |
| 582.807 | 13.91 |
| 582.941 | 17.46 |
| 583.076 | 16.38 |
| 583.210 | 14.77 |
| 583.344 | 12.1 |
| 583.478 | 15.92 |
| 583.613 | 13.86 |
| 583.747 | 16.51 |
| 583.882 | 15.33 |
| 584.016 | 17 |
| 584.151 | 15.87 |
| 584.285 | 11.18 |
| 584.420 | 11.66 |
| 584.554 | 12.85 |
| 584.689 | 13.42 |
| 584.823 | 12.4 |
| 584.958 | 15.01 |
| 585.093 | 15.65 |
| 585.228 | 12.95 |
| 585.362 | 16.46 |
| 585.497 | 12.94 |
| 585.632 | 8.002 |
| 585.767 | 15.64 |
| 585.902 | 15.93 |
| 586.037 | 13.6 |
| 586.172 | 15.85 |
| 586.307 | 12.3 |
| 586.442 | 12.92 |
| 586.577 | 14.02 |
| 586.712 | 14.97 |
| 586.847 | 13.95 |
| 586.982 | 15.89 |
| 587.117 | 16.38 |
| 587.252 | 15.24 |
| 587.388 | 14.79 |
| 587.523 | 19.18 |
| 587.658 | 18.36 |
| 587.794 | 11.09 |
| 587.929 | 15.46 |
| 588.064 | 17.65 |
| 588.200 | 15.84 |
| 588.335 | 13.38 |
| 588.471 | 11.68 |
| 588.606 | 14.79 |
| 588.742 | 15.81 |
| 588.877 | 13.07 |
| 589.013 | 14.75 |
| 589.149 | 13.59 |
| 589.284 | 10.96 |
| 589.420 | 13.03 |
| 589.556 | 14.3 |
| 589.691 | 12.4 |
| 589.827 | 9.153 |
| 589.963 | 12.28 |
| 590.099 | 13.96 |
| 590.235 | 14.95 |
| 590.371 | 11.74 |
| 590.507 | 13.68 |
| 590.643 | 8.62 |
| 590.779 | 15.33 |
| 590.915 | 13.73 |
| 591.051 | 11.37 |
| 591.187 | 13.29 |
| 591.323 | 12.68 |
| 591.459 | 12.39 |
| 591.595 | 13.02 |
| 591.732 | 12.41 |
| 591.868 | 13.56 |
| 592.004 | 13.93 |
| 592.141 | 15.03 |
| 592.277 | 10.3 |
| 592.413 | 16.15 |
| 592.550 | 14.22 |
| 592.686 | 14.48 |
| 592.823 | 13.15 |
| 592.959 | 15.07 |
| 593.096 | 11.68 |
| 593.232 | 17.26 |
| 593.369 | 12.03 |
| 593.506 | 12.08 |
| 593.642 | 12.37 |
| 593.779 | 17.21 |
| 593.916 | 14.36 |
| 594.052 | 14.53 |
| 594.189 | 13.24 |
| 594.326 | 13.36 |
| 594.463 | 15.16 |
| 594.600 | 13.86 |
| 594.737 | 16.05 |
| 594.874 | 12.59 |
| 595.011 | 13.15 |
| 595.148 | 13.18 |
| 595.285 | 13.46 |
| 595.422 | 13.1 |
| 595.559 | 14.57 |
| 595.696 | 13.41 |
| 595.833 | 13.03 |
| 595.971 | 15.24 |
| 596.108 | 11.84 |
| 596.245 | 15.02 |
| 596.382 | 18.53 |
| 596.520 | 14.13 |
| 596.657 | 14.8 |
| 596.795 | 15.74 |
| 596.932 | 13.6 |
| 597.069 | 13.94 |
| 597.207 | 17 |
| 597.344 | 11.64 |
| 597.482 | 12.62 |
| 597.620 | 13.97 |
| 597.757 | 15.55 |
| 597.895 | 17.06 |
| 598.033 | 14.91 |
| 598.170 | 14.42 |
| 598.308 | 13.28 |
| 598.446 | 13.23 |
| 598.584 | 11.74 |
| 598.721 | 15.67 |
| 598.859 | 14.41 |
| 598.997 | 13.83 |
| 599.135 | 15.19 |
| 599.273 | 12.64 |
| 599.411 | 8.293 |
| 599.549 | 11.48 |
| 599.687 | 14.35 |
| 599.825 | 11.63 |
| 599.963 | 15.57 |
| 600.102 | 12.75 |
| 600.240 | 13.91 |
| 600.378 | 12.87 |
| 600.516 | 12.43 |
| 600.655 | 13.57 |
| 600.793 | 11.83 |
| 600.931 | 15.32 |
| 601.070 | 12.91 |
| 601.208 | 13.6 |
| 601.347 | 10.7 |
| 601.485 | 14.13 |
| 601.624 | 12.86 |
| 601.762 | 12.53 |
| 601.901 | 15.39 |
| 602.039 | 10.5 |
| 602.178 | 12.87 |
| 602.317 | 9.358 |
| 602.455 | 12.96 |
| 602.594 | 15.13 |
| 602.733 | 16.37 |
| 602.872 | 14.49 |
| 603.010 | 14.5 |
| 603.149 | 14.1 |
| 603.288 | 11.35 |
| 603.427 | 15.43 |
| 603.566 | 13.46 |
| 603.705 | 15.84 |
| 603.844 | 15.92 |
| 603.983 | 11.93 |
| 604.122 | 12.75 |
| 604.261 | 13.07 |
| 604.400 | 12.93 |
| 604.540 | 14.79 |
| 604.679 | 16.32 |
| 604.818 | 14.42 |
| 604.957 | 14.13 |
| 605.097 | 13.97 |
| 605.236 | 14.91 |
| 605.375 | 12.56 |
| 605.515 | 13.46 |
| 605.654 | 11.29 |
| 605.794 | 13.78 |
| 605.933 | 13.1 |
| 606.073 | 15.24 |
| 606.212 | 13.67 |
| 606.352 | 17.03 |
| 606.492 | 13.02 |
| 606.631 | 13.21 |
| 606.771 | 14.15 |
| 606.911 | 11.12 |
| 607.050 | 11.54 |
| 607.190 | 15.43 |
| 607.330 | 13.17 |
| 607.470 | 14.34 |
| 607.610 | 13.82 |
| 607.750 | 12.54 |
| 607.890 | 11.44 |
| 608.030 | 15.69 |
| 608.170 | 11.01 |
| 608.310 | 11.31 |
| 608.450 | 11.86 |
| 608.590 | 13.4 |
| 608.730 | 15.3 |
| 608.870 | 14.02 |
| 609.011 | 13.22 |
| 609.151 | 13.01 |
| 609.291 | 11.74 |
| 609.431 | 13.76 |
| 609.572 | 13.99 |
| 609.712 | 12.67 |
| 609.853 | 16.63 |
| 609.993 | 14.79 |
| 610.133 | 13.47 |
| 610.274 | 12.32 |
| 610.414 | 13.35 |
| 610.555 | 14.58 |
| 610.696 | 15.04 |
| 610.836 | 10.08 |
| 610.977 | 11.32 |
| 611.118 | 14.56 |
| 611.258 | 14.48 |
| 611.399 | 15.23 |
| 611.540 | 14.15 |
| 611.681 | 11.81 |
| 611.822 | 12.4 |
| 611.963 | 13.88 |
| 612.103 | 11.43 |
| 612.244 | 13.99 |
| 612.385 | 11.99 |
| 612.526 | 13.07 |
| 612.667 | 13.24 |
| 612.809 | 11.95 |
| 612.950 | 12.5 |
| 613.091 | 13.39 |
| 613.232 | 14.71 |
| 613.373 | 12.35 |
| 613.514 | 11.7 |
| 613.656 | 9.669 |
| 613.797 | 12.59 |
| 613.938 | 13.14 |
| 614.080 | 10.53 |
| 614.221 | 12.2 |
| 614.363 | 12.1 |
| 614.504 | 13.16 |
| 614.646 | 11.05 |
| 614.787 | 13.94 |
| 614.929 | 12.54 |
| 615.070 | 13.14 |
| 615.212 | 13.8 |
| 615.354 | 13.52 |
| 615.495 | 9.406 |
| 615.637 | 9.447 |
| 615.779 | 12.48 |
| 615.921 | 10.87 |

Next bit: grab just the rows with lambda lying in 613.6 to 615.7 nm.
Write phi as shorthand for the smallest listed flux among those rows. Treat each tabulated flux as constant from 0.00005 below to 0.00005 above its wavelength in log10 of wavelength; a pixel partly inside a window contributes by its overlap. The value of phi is 9.406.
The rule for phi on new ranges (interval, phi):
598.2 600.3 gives 8.293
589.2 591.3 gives 8.62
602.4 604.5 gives 11.35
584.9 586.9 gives 8.002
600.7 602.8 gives 9.358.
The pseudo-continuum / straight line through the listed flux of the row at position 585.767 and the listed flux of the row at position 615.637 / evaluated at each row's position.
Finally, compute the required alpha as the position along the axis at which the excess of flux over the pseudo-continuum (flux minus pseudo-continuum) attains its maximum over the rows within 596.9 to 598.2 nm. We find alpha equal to 597.895 nm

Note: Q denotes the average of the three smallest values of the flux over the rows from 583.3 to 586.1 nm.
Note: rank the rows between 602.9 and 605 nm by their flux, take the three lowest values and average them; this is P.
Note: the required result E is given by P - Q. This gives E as 2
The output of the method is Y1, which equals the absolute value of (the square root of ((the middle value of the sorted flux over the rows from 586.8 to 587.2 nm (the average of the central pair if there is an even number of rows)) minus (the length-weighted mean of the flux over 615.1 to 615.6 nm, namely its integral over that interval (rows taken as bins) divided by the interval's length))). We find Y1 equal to 1.9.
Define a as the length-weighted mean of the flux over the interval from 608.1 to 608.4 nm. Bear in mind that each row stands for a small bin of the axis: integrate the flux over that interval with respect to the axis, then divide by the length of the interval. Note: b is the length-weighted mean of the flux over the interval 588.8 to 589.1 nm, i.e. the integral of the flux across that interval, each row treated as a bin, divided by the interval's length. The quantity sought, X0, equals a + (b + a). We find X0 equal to 36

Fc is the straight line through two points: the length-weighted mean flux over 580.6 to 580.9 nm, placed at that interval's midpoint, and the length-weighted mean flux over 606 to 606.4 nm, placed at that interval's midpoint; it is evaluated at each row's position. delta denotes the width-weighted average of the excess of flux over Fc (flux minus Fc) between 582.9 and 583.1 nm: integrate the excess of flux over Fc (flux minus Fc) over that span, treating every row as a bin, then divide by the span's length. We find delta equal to 3.0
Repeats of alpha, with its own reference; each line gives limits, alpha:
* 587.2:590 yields 587.523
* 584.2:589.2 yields 587.523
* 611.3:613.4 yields 611.399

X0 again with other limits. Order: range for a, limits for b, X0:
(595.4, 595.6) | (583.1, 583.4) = 42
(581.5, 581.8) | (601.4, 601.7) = 37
